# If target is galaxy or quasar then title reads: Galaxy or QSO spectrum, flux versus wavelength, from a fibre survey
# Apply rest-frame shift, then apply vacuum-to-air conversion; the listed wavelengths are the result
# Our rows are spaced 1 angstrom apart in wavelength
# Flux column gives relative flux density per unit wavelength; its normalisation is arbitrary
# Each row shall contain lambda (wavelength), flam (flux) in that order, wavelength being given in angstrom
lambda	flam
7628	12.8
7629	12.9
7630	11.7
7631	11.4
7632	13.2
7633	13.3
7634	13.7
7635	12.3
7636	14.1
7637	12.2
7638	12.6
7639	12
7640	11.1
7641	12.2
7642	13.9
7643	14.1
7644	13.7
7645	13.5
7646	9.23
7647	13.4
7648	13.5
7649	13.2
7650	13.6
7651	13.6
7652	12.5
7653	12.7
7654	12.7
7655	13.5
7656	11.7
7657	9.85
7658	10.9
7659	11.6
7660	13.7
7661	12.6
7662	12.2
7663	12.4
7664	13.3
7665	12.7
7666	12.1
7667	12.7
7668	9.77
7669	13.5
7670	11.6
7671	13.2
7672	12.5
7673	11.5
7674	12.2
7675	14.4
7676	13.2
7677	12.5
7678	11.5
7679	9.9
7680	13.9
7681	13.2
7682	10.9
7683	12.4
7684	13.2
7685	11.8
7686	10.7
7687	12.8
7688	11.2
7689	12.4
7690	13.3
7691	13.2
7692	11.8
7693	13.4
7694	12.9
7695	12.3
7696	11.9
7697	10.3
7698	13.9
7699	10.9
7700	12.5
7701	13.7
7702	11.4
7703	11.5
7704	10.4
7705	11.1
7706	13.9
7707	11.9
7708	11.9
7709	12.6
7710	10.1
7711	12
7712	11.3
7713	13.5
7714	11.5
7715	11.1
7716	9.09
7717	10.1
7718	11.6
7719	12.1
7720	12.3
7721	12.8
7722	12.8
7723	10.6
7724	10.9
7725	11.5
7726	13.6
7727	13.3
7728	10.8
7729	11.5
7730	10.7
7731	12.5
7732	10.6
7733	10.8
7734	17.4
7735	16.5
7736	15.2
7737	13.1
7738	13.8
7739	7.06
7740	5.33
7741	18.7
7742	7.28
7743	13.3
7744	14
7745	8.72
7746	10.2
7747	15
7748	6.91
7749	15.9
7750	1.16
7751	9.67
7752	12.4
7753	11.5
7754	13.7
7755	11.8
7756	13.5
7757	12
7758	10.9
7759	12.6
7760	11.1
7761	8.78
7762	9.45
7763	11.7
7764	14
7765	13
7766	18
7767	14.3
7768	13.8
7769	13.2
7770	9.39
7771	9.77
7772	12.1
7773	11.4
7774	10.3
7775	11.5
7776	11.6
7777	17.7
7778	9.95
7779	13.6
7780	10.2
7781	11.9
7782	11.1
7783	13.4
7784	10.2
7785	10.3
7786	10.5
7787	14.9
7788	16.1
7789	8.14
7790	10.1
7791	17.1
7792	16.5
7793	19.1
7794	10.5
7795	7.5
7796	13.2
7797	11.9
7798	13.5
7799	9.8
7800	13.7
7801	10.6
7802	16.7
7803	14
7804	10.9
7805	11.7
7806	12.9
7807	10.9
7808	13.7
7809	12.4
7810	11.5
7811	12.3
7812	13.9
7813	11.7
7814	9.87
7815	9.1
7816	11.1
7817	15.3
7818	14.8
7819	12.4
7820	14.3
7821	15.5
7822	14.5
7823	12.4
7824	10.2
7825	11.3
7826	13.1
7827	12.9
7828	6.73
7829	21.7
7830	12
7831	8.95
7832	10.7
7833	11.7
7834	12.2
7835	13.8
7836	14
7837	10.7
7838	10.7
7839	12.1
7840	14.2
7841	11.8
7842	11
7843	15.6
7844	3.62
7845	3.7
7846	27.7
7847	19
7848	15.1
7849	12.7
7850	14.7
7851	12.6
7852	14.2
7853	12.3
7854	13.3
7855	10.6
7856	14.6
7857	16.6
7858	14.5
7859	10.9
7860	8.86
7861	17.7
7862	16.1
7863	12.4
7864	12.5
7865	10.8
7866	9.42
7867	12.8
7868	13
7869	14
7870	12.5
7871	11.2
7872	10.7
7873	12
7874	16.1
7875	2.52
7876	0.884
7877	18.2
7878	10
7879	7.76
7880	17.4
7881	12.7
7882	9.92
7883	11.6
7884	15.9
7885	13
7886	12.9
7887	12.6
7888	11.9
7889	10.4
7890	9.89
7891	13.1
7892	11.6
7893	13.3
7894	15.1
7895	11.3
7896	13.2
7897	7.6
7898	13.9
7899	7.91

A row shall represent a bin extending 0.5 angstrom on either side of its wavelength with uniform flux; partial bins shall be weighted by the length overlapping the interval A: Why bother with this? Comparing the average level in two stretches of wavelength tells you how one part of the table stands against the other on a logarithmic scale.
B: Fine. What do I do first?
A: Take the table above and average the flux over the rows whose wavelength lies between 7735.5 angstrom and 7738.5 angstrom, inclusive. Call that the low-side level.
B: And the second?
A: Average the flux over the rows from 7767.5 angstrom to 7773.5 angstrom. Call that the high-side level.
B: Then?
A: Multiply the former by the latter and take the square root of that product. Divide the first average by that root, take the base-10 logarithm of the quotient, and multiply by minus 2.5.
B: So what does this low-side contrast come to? -0.10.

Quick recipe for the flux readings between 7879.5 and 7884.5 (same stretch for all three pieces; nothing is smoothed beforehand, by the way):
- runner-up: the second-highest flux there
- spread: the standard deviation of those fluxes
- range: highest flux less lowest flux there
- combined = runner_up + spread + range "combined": 26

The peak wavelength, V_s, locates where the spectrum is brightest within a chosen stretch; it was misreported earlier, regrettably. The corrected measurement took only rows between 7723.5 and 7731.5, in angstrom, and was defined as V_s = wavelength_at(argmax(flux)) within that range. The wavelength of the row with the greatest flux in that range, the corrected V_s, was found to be 7726 angstrom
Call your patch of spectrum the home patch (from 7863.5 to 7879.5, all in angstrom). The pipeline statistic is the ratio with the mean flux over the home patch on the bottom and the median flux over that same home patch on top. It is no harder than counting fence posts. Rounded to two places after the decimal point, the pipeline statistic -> 1.06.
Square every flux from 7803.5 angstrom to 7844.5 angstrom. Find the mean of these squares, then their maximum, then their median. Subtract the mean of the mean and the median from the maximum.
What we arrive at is 320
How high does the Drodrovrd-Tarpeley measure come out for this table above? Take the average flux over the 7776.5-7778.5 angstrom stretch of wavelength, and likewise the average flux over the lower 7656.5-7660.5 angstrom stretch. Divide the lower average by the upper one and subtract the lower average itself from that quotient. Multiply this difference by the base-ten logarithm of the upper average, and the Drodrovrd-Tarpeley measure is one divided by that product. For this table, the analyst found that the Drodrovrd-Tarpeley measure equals -0.0821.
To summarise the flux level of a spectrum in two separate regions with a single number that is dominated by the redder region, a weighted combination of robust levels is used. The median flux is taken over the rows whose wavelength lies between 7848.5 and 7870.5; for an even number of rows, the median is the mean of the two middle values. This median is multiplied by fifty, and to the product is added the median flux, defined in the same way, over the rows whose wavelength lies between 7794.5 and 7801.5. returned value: 649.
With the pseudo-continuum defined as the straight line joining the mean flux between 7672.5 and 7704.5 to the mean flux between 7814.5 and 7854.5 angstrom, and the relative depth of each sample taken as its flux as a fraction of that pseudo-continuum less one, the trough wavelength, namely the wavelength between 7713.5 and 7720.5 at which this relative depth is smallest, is 7716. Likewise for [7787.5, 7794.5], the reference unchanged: 7789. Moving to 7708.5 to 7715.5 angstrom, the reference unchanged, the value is 7710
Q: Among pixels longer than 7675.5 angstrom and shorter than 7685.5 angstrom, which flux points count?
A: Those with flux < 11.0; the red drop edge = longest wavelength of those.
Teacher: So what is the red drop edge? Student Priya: 7682 angstrom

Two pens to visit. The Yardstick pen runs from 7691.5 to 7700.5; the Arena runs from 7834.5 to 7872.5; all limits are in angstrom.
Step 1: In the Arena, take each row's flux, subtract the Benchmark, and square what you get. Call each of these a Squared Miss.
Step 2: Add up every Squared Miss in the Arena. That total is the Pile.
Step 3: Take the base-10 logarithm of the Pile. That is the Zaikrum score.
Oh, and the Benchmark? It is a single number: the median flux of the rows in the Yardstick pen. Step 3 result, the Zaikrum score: 2.8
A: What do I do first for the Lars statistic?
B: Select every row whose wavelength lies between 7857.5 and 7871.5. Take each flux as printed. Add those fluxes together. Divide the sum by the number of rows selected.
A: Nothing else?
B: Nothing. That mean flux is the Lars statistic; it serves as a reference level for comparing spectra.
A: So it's 12.6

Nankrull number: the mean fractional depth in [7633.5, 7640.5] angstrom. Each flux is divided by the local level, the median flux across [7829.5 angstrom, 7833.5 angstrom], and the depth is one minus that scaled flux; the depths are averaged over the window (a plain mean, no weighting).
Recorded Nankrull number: -0.12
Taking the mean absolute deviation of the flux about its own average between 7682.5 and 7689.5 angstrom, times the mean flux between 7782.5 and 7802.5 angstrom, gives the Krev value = 9.1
